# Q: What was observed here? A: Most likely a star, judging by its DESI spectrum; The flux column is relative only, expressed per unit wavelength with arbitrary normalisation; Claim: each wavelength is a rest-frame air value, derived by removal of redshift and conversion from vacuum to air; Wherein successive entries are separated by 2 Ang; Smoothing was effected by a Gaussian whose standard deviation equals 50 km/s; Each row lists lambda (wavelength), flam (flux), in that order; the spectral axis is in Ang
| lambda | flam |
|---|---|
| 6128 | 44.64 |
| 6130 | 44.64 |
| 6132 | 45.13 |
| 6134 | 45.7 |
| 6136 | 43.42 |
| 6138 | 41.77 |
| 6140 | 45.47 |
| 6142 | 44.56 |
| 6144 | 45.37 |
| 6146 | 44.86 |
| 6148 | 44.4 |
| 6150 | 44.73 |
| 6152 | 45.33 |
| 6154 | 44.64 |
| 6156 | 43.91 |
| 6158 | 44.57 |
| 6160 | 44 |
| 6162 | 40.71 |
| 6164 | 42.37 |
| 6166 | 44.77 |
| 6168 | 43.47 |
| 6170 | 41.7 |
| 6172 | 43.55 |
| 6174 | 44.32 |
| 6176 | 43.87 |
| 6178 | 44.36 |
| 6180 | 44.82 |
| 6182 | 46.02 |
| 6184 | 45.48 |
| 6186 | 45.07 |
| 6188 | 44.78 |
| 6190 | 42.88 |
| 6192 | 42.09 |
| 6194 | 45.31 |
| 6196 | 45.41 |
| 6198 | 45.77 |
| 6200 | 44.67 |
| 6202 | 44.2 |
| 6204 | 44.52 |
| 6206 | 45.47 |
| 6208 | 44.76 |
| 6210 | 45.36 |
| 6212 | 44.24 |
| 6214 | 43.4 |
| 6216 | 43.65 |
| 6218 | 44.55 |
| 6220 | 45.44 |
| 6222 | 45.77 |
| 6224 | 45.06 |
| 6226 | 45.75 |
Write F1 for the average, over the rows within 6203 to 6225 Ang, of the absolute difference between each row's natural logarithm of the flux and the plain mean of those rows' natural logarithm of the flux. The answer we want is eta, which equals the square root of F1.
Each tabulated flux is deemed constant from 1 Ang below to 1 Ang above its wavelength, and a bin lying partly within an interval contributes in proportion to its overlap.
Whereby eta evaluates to 0.117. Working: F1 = 0.014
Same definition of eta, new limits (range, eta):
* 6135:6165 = 0.155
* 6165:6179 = 0.127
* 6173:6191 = 0.124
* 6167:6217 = 0.139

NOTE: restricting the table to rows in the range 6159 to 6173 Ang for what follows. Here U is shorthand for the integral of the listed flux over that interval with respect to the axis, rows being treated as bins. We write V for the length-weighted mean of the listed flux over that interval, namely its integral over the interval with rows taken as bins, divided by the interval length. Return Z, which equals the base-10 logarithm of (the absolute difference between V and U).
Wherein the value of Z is 2.75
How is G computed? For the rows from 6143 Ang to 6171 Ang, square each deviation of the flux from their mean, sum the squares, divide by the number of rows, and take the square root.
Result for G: 1.35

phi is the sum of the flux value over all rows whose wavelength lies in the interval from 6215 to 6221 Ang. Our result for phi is 134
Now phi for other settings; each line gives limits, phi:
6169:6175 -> 130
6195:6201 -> 136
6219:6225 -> 136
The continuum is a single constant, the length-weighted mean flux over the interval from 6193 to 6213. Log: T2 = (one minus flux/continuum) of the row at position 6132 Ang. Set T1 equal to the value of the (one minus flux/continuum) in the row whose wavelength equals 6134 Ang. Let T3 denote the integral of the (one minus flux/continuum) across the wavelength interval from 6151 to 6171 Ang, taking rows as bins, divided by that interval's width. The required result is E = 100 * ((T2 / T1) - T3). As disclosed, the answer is 19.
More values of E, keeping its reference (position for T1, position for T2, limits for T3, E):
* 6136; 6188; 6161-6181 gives 9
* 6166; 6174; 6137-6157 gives 323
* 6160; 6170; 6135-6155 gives 336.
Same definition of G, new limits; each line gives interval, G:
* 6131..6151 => 1.11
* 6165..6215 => 1.07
